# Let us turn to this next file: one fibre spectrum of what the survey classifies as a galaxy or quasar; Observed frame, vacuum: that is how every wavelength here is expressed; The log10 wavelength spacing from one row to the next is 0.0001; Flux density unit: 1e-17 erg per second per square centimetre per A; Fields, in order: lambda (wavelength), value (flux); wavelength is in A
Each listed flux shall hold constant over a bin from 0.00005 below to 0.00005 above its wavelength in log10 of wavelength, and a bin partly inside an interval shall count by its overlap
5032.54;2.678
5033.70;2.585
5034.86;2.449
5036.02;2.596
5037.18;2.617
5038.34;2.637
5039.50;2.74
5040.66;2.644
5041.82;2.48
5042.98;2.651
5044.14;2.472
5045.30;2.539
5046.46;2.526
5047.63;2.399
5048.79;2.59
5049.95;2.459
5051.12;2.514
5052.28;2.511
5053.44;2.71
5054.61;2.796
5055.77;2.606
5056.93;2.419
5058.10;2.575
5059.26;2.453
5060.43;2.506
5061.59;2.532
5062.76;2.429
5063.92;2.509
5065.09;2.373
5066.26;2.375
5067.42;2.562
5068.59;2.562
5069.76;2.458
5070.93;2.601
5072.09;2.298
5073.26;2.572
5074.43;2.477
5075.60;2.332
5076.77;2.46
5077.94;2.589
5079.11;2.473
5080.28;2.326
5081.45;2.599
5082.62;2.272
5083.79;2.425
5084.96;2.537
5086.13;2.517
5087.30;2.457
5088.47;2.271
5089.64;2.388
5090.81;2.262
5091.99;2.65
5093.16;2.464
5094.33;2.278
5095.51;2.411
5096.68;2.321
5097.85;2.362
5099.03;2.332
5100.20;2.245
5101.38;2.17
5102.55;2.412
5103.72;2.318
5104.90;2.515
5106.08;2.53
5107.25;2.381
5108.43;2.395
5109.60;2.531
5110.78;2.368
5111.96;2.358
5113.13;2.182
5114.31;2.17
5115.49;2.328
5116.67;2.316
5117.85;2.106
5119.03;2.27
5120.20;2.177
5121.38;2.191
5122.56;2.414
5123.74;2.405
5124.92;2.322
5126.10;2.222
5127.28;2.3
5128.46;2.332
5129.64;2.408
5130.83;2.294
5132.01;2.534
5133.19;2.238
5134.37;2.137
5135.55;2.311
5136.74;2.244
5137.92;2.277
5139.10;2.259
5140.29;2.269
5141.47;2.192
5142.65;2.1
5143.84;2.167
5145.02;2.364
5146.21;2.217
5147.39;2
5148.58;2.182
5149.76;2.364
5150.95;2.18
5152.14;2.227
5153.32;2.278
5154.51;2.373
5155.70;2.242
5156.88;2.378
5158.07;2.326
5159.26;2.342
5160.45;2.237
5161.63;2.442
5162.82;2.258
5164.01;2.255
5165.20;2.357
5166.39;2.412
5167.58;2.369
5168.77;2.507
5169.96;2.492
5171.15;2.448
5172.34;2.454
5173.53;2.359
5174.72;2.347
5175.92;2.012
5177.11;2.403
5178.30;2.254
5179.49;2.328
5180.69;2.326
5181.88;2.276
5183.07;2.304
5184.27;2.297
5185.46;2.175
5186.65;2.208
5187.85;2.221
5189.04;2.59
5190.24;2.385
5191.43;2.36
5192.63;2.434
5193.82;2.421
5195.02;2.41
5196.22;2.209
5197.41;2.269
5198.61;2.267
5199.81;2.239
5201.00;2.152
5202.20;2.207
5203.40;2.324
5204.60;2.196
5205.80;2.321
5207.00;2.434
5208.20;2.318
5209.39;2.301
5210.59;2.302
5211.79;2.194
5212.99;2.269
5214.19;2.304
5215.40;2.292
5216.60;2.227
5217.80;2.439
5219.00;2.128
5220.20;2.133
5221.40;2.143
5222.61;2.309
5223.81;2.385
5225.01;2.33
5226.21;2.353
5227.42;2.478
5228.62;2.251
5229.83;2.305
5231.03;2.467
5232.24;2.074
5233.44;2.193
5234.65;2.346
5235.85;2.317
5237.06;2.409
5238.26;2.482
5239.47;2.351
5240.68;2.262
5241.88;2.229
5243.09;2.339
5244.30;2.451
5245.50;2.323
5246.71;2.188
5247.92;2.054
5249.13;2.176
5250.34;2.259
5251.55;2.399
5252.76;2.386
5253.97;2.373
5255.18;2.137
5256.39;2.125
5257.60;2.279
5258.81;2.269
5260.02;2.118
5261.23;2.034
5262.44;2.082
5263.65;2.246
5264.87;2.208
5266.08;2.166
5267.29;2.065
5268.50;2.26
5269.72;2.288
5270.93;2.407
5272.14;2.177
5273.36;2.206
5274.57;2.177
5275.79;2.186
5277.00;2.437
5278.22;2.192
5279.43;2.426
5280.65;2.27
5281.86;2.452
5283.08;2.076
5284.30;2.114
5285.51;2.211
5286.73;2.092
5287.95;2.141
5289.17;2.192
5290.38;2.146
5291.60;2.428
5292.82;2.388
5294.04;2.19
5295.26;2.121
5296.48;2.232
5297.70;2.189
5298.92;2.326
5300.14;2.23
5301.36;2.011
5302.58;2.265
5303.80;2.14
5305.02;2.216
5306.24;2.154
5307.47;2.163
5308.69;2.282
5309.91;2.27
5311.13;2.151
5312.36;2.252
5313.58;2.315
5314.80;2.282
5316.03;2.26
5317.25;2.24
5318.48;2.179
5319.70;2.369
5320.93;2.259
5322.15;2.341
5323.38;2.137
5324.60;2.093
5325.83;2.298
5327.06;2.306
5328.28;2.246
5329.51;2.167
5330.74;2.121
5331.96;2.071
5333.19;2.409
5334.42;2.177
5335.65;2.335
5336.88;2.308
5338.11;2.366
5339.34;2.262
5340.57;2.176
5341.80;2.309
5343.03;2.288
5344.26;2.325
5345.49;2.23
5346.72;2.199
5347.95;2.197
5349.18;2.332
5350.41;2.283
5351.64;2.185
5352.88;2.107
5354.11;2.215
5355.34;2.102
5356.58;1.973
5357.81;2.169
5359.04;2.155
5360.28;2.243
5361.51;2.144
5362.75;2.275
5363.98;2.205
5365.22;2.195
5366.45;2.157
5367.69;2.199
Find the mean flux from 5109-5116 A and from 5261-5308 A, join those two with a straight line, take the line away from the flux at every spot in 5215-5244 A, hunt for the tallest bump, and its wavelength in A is 5238.26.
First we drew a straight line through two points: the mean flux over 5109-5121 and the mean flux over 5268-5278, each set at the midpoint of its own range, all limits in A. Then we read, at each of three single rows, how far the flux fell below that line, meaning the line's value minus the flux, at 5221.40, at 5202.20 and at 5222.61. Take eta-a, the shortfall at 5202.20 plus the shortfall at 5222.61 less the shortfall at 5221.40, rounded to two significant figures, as -0.10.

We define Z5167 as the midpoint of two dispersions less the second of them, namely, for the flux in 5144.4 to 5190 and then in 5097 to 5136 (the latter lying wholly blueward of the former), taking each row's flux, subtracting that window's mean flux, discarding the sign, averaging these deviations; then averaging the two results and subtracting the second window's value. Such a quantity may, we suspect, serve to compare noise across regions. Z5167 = 0.0017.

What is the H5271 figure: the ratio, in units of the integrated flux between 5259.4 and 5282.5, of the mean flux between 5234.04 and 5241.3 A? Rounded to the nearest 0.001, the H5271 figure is 0.046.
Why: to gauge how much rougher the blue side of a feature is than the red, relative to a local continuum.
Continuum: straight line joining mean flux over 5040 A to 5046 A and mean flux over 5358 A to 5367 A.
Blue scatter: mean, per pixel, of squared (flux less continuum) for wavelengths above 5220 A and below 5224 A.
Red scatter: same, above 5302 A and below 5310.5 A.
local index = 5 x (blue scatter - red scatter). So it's 0.10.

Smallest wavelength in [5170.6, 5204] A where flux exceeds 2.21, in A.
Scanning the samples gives 5171.15 A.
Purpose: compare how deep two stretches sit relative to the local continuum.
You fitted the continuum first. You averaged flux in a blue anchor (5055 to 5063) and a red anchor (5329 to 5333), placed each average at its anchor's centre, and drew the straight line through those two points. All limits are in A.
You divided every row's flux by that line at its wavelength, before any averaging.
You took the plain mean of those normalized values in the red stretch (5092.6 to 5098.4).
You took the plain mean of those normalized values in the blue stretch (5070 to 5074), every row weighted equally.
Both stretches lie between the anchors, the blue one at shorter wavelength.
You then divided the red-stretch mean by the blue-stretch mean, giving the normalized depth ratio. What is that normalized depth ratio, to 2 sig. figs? 0.96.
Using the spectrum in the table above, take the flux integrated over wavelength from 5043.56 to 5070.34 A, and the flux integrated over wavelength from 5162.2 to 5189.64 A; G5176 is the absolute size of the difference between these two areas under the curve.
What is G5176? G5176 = 3.4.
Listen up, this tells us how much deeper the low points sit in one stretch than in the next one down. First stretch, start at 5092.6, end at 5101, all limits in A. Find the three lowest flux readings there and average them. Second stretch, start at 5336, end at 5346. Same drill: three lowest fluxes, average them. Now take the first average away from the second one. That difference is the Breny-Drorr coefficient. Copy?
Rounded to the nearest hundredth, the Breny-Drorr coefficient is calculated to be -0.06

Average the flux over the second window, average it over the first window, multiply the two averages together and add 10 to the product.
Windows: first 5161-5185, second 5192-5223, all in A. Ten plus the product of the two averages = 15.34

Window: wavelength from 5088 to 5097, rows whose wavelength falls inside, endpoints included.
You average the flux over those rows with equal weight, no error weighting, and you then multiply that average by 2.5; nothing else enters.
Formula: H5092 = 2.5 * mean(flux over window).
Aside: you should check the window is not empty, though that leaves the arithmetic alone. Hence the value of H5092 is 6.0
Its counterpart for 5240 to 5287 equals 5.6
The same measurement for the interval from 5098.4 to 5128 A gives 5.8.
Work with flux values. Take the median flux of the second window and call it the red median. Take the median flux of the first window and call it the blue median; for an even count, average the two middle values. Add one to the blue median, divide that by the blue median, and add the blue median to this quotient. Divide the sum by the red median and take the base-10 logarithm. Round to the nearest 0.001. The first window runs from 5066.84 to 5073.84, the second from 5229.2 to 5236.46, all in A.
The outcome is 0.233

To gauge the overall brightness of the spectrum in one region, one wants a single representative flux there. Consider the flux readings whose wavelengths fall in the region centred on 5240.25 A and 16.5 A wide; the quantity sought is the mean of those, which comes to 2.29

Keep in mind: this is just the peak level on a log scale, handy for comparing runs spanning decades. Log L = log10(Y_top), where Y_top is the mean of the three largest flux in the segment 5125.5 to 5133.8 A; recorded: 0.38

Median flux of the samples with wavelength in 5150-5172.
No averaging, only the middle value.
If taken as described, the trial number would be 2.35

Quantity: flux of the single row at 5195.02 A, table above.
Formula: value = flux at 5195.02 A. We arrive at 2.41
